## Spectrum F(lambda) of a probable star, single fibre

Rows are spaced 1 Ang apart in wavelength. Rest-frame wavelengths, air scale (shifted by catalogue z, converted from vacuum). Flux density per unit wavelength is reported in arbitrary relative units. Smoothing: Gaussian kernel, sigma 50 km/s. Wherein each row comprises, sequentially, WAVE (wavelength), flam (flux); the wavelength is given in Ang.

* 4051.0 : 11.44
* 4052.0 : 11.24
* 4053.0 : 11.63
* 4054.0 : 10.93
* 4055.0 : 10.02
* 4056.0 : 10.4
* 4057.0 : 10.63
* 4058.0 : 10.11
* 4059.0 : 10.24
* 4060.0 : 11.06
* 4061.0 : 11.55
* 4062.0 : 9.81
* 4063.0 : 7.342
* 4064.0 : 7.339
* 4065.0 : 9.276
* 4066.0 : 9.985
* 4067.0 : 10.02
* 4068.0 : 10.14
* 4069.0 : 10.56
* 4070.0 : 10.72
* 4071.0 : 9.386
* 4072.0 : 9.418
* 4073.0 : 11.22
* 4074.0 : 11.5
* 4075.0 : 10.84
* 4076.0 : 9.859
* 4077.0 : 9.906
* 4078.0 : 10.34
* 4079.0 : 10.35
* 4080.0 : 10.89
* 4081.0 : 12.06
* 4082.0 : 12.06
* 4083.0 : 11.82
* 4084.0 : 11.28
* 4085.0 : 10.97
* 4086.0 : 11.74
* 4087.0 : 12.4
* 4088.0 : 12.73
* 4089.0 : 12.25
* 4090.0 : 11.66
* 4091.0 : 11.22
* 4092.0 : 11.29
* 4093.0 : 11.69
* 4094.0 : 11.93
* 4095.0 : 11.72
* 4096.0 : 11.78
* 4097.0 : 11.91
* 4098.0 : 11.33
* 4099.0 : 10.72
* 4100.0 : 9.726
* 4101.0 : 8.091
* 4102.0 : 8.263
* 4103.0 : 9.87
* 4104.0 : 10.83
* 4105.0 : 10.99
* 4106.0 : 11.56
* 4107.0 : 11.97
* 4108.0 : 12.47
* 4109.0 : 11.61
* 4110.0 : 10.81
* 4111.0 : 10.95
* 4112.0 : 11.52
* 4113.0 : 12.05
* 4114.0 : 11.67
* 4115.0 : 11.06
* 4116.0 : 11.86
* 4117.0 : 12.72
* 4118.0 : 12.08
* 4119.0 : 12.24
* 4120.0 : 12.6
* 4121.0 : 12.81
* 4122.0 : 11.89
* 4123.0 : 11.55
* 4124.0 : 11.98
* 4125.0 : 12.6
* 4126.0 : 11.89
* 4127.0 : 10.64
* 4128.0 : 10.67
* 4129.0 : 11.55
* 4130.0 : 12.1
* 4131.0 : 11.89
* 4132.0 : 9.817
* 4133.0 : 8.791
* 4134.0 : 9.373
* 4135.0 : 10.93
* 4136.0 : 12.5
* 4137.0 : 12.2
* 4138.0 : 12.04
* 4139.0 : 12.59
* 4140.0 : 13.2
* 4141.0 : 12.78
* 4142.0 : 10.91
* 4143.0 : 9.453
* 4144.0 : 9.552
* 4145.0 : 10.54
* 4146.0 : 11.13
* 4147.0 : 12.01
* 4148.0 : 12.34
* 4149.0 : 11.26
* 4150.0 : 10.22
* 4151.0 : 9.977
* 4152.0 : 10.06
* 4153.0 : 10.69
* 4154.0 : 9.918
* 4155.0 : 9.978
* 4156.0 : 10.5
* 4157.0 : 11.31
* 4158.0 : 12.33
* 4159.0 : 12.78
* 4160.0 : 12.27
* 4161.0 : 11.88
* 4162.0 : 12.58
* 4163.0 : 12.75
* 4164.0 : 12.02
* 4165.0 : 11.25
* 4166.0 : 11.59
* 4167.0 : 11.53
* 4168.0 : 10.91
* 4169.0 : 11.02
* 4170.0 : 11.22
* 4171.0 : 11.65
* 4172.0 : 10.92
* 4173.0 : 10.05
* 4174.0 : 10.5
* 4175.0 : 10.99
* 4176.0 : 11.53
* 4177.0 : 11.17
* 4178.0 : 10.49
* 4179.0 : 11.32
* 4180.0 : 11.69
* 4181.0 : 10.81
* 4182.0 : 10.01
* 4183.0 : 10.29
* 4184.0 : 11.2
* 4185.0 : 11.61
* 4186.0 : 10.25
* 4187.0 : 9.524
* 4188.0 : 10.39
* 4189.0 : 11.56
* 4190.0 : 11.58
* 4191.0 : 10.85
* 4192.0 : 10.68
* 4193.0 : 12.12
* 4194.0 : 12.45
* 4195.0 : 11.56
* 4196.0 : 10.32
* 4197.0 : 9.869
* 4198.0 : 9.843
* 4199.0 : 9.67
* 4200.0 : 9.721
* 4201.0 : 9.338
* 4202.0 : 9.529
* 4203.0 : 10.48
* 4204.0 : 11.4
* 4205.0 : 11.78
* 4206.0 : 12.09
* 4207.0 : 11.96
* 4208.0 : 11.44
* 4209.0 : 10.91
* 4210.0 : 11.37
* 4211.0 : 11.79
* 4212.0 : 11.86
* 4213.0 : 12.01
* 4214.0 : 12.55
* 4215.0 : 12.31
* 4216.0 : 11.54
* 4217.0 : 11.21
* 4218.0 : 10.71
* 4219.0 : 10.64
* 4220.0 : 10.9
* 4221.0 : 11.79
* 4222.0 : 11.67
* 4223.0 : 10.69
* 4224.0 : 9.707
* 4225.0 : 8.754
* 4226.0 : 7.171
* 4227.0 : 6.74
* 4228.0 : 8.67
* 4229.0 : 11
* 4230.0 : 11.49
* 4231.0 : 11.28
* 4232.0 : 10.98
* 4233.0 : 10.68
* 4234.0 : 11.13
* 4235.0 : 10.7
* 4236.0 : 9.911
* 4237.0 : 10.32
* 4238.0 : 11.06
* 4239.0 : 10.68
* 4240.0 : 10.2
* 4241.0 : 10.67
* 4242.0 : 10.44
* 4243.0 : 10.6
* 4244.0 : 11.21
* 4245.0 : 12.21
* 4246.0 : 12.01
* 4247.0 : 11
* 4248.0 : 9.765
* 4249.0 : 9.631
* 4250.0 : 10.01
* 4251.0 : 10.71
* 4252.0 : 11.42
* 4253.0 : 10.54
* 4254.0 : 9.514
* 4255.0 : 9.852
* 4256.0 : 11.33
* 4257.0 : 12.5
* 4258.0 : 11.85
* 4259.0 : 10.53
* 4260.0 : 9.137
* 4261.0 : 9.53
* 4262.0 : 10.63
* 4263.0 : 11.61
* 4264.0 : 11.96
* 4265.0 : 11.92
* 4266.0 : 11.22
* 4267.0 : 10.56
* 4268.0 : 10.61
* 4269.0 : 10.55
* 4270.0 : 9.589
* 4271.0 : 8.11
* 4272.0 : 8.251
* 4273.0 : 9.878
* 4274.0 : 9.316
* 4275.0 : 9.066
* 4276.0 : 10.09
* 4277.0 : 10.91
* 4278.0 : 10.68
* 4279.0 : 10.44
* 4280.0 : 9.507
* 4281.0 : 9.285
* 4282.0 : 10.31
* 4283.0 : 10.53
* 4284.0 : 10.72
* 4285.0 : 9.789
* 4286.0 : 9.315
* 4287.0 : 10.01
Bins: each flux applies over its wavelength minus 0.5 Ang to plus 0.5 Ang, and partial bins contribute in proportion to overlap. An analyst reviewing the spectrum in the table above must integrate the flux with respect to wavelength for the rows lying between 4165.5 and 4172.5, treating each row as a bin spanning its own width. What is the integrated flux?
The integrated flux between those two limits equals 79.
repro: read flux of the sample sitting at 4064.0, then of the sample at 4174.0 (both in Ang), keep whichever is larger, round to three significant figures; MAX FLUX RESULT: 10.5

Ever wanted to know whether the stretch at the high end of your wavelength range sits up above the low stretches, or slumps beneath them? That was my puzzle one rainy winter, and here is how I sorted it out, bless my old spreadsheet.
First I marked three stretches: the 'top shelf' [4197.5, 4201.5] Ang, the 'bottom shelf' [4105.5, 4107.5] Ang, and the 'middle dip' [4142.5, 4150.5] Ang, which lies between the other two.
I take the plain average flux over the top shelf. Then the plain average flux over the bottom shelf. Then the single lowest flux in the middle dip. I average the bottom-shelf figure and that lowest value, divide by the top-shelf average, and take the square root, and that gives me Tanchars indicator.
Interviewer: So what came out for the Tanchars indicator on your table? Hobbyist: 1.05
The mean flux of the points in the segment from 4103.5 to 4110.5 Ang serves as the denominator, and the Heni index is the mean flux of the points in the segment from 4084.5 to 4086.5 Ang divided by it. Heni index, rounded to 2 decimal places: 0.99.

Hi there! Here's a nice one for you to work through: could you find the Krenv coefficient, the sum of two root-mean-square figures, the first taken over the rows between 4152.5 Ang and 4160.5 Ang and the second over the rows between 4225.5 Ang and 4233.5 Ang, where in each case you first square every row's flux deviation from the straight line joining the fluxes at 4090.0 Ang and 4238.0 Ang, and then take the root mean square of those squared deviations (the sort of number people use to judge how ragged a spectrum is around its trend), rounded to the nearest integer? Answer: 10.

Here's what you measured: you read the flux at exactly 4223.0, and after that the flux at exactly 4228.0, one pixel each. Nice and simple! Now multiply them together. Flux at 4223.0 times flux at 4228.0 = 93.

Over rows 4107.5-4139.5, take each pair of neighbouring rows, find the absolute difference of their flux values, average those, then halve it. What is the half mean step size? 0.33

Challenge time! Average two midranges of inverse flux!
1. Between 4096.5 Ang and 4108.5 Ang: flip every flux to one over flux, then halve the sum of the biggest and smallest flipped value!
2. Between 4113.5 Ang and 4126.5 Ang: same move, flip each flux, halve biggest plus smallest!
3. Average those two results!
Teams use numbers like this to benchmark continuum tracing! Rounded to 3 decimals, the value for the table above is 0.093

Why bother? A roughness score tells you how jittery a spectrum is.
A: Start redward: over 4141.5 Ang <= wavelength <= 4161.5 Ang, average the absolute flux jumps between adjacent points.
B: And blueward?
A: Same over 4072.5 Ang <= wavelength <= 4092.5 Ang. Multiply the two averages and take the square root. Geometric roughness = 0.532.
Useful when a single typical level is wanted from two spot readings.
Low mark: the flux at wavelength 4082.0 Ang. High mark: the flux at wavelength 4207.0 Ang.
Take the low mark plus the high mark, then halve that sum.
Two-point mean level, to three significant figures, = 12.0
